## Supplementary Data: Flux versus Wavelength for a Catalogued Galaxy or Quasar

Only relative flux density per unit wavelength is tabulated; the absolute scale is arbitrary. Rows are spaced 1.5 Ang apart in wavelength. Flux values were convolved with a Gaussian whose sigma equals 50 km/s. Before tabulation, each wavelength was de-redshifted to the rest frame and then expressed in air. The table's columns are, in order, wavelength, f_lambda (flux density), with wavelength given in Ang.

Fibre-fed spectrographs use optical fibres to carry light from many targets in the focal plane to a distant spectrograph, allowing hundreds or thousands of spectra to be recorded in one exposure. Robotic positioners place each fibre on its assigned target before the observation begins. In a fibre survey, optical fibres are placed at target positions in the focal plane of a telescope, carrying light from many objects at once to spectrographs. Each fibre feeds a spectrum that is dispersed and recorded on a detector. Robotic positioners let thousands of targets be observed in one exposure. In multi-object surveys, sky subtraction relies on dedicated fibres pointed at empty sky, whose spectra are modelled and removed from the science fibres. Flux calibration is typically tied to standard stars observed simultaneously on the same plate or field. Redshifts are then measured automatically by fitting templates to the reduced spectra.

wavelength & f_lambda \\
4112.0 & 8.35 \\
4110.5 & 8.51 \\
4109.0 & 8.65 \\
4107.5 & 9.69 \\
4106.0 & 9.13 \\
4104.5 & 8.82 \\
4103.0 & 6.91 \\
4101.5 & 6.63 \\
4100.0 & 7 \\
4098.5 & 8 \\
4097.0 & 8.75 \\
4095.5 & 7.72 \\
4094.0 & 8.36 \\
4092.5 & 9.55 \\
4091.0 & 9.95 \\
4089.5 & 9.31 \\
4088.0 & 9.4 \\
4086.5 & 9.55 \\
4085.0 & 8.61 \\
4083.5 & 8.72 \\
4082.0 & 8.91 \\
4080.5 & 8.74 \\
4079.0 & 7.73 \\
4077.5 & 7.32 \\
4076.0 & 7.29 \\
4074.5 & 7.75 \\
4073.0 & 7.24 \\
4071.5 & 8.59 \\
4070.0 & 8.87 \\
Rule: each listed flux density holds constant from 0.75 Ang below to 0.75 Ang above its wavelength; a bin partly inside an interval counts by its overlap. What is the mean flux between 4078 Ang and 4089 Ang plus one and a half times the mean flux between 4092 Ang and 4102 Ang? 20.8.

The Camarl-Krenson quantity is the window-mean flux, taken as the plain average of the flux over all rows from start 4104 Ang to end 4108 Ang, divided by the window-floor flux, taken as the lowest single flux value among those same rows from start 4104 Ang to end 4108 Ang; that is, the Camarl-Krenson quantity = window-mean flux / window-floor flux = 1.04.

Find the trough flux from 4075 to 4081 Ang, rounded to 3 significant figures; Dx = 7.29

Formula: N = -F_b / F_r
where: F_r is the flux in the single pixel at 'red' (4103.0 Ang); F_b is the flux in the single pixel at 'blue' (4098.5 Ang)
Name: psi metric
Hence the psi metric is -1.16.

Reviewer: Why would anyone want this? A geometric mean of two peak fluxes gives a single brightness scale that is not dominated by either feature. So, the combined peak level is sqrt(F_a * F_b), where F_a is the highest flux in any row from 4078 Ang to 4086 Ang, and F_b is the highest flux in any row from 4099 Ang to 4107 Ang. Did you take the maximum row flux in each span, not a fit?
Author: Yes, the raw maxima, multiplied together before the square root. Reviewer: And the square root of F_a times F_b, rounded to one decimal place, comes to 9.0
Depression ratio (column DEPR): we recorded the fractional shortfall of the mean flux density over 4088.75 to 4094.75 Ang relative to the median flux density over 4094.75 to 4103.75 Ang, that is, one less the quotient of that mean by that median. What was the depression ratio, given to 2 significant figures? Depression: -0.26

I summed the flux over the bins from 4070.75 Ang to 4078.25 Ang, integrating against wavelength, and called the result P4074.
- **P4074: 57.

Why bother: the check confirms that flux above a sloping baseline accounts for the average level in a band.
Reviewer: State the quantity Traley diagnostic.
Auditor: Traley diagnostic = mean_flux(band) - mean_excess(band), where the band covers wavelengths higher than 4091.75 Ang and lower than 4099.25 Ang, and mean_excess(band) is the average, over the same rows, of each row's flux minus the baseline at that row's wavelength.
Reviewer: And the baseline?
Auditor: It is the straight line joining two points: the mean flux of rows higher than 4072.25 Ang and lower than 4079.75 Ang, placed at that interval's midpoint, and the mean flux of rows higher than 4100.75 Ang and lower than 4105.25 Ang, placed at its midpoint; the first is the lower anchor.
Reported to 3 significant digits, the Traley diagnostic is 7.46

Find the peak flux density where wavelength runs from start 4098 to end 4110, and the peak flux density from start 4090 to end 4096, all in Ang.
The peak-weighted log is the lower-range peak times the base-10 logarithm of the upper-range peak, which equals 9.8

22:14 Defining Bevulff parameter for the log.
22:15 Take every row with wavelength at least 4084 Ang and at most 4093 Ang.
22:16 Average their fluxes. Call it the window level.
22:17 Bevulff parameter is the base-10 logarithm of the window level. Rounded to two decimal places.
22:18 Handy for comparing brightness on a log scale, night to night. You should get 0.97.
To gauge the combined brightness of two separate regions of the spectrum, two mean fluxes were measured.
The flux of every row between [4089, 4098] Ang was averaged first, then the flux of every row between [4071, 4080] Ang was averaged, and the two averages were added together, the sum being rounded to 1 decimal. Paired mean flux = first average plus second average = 16.6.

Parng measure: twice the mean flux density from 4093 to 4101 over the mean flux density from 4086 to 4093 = 1.67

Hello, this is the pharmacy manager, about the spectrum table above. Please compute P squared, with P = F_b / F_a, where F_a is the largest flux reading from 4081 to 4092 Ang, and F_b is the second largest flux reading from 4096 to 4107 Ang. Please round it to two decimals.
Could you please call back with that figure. 0.79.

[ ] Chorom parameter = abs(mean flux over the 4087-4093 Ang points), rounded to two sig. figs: 9.6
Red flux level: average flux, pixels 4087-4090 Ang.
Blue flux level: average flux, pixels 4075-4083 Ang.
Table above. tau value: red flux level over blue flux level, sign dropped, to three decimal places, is 1.170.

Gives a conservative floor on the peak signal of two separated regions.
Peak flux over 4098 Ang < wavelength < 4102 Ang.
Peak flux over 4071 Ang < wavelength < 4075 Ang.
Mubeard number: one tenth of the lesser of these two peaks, 0.80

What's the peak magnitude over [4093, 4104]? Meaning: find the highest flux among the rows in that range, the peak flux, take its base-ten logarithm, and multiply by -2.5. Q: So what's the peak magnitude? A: -2.36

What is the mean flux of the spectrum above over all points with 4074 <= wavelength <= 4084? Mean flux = 8.1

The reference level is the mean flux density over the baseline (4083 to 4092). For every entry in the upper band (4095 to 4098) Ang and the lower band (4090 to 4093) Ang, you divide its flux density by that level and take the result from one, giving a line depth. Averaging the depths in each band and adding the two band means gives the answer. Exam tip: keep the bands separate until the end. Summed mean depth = 0.06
